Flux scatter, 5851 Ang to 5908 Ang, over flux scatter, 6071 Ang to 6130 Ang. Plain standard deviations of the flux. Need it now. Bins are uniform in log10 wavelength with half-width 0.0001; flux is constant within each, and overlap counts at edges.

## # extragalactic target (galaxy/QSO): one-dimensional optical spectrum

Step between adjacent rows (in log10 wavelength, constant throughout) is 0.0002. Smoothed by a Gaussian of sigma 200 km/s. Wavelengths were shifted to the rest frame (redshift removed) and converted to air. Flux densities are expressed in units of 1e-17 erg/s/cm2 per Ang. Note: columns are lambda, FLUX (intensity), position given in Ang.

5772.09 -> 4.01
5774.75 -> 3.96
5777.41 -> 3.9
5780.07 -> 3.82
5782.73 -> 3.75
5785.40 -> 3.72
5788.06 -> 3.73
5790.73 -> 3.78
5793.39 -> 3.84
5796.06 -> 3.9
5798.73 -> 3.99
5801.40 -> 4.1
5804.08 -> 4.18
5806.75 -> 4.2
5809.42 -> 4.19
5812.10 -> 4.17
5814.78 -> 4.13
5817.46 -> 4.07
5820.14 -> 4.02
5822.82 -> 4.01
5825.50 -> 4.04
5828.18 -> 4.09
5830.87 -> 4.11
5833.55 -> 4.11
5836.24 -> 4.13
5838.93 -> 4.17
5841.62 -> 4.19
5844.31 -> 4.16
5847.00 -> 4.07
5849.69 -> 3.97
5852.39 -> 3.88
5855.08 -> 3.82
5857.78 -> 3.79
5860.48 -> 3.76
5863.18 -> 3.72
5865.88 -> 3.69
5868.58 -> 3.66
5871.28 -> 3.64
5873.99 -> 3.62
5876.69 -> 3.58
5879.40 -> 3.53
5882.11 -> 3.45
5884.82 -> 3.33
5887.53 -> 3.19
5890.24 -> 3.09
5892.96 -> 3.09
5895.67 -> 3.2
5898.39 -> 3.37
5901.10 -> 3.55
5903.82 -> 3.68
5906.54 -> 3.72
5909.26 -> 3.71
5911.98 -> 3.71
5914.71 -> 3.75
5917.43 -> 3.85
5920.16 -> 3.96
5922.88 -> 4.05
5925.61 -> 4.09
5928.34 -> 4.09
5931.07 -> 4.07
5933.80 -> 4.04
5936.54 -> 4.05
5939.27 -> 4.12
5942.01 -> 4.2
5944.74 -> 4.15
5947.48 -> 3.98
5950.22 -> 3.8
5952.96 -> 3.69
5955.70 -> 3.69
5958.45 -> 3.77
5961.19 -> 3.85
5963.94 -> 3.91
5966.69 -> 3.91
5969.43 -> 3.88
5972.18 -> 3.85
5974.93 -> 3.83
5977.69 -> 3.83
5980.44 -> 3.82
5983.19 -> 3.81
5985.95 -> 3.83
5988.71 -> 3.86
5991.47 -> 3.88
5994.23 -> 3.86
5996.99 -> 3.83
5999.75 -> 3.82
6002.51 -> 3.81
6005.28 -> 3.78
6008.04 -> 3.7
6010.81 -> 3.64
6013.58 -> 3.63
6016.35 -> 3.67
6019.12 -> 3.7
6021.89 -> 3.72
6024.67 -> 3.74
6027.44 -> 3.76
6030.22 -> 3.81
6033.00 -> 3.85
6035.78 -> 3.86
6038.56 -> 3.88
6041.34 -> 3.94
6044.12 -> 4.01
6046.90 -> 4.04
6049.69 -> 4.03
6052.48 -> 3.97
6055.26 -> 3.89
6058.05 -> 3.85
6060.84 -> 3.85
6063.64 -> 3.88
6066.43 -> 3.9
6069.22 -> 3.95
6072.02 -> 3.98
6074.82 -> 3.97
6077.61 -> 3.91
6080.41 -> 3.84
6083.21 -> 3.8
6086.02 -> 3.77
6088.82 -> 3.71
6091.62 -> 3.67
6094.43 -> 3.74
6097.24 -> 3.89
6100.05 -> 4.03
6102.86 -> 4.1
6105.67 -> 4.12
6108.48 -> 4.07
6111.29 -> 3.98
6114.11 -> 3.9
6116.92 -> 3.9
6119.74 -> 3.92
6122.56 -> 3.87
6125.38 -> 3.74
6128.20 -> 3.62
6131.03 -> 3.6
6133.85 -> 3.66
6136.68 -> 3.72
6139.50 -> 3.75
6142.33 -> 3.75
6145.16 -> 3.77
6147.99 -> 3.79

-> 1.7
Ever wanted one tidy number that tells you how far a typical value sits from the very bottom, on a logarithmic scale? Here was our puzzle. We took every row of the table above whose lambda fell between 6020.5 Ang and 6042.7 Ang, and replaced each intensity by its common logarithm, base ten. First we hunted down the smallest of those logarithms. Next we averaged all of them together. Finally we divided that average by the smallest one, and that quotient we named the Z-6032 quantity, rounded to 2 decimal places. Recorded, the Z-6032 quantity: 1.02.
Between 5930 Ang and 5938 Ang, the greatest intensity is 4.07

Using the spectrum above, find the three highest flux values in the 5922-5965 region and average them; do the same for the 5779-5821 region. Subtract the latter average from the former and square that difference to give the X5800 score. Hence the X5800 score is 0.00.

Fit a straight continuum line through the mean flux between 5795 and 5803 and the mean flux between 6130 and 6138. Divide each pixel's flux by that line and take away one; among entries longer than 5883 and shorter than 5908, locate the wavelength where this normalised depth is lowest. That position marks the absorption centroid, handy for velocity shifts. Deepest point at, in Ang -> 5890.24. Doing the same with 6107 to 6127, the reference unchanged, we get 6125.38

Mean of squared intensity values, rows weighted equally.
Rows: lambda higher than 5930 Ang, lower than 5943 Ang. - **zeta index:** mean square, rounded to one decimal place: 16.8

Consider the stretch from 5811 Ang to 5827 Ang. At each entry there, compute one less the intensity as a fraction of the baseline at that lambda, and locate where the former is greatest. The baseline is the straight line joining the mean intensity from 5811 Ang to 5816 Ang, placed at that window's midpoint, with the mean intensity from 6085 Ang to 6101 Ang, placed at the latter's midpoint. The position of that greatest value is 5822.82 Ang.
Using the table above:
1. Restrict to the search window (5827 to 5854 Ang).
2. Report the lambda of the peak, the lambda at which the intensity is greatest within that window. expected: 5841.62 Ang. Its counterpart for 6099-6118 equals 6105.67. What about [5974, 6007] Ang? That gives 5991.47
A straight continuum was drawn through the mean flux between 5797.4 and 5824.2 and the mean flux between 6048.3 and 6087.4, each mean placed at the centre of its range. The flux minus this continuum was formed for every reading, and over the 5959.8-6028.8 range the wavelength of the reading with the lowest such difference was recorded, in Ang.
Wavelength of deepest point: 6013.58 Ang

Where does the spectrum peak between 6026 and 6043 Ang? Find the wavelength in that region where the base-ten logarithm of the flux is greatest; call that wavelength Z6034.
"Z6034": 6041.34 Ang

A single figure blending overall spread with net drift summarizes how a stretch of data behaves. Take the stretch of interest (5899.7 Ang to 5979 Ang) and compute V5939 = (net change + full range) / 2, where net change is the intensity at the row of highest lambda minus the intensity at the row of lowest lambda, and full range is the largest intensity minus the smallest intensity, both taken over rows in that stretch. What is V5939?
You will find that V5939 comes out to 0.465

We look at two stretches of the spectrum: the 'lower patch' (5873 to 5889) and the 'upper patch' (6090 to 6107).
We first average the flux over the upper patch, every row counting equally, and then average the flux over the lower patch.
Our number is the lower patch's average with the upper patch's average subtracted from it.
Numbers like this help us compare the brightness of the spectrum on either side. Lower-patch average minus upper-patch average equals -0.48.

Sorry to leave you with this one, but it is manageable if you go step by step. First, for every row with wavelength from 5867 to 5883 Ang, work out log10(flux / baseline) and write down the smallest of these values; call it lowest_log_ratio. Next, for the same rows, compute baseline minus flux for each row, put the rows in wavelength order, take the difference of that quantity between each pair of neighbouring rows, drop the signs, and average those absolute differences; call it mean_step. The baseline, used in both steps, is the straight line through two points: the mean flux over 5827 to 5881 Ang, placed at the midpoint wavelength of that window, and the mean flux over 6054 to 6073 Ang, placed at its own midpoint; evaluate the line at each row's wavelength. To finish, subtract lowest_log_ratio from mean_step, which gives 0.094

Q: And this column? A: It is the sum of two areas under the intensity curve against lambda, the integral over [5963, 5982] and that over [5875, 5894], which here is 137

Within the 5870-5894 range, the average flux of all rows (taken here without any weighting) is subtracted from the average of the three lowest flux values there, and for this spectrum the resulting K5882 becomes -0.27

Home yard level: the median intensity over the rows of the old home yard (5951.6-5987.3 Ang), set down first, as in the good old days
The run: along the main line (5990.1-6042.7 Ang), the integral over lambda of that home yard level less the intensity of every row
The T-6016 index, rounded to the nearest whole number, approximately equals 2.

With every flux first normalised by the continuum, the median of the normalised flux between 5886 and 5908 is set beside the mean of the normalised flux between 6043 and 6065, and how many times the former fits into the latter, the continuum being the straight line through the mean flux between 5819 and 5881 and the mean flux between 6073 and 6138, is 1.21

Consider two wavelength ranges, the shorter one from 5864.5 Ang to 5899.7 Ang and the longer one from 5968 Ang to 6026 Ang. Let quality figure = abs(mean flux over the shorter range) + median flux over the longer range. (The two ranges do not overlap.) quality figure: 7.24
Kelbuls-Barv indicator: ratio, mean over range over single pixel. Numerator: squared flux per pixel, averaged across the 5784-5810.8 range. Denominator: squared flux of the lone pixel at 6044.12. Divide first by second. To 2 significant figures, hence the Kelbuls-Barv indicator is 0.98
